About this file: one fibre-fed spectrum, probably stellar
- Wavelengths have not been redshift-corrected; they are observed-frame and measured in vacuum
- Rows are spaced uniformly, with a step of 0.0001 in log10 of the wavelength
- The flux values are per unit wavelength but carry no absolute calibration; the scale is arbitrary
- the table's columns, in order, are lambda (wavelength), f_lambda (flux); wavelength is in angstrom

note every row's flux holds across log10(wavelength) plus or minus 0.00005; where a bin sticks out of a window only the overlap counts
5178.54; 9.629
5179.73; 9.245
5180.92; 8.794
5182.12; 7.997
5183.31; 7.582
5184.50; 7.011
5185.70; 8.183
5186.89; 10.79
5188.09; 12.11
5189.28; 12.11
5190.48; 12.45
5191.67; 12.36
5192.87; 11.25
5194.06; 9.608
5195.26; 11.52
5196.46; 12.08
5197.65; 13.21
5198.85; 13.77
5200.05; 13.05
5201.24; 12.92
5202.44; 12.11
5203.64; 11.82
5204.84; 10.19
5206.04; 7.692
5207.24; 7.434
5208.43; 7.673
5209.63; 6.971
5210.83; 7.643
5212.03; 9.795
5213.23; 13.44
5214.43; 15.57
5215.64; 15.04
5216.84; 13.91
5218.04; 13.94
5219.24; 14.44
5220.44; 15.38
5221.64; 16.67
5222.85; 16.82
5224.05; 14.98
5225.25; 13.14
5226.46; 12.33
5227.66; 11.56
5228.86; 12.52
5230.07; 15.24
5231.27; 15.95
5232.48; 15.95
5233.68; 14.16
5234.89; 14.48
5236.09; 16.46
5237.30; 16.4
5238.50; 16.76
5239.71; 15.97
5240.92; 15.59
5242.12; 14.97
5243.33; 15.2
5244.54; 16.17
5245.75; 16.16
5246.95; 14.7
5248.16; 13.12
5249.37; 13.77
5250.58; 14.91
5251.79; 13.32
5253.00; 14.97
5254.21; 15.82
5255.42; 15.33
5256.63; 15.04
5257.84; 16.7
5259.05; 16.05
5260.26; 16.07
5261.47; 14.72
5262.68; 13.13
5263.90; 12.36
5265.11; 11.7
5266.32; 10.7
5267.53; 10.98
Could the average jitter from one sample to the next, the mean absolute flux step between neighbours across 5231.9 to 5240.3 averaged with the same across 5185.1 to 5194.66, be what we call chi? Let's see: 0.95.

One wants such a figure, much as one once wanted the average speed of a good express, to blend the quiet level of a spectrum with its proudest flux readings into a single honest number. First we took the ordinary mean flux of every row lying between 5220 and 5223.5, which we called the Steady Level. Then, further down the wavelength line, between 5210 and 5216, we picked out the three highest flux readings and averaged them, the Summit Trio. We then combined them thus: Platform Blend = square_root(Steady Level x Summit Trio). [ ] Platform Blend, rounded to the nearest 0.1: 15.5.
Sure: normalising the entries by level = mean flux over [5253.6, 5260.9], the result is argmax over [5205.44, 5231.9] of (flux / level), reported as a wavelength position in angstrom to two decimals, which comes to 5222.85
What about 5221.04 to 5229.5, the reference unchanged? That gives 5222.85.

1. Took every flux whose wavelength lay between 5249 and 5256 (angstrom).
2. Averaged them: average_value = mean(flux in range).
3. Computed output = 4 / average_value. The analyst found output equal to 0.272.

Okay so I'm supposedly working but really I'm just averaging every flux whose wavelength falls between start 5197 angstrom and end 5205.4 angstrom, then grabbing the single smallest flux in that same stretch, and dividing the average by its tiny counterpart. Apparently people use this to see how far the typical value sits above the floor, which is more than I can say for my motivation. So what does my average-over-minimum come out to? 1.22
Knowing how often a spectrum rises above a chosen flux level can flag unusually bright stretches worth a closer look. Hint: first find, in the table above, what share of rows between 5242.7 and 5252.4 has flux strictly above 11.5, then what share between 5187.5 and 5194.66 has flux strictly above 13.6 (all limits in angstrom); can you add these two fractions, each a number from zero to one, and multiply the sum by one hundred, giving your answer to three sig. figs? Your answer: 100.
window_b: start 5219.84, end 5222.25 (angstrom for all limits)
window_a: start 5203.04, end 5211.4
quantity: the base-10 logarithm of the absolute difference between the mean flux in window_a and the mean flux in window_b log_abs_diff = 0.88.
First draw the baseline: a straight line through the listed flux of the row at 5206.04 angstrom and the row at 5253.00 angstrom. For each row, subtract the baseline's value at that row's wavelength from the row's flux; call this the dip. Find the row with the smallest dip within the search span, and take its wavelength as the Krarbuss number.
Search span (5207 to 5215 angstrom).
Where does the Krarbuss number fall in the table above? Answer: 5209.63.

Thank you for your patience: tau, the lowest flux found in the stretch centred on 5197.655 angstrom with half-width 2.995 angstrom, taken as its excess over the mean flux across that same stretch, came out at -1.21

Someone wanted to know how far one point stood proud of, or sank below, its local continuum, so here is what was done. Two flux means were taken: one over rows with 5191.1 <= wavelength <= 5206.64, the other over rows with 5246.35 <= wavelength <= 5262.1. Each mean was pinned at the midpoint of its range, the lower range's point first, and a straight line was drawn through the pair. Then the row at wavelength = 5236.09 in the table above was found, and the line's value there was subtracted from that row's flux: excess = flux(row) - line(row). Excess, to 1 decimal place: 2.6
